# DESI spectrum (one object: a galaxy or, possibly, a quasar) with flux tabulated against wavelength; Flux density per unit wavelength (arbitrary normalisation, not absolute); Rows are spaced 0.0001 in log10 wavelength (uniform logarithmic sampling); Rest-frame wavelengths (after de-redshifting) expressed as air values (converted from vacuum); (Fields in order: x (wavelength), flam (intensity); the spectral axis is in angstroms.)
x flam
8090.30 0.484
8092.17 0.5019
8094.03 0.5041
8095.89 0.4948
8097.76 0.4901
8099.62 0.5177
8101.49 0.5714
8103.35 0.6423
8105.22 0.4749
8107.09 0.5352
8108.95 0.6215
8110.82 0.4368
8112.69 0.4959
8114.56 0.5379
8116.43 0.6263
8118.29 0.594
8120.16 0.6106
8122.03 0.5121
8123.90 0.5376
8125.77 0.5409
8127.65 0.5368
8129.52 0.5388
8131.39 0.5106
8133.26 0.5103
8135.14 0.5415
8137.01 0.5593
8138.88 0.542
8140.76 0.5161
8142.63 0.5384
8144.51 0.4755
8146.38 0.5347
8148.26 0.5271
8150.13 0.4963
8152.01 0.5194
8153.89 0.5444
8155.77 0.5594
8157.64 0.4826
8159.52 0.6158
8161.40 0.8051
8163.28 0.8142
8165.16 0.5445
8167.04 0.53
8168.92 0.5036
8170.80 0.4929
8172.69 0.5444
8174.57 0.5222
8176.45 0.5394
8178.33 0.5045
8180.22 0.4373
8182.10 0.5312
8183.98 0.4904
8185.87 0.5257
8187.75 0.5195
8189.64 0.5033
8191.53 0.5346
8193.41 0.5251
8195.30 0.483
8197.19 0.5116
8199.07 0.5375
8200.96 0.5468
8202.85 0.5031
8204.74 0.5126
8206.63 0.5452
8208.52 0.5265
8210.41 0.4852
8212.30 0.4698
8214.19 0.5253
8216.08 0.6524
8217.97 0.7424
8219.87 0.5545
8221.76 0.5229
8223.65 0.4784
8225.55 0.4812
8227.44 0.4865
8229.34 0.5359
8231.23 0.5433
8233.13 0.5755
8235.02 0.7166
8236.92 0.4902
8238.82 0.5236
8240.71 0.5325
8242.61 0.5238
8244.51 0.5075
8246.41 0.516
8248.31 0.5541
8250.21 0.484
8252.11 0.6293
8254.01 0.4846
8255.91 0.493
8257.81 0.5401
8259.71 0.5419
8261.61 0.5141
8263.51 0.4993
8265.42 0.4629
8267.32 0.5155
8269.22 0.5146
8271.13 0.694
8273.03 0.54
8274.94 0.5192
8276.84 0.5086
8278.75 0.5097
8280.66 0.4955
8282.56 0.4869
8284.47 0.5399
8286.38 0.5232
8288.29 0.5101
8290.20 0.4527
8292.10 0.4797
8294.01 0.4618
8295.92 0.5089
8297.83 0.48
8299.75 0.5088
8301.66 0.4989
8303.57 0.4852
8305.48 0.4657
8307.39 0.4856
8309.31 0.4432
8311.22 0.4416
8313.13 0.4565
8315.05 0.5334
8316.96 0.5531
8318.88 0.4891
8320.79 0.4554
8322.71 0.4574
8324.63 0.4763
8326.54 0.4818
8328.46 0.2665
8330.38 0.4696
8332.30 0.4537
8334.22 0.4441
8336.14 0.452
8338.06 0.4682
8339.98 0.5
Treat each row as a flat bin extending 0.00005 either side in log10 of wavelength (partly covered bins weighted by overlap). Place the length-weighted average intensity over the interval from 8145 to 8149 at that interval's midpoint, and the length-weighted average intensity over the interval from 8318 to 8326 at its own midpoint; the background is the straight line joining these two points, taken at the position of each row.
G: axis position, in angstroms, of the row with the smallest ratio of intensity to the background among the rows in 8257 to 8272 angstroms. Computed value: 8265.42 angstroms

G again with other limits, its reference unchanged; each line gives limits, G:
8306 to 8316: 8311.22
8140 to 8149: 8144.51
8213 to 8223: 8214.19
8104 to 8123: 8110.82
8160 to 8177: 8170.80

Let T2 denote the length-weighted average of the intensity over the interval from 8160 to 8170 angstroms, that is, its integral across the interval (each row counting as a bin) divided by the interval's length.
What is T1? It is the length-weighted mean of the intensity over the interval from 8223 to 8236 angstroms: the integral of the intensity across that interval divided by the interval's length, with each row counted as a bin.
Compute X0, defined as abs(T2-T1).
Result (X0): 0.090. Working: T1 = 0.55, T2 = 0.64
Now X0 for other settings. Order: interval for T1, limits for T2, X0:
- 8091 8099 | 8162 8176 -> 0.071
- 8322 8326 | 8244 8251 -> 0.047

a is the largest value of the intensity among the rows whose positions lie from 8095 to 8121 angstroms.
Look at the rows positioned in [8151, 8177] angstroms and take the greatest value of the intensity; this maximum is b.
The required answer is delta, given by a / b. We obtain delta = 0.79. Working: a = 0.6423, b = 0.8142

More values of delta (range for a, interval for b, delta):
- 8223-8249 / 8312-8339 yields 1.30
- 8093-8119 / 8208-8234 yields 0.87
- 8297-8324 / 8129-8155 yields 0.99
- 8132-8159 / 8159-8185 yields 0.69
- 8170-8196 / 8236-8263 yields 0.87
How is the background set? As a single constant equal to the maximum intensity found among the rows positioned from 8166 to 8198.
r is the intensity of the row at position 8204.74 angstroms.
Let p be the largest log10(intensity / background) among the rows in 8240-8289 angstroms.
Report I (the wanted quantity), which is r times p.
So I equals 0.054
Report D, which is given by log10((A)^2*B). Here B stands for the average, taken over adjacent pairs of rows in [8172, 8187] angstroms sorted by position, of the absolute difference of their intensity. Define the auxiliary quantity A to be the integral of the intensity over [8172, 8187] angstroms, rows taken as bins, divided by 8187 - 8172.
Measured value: -1.93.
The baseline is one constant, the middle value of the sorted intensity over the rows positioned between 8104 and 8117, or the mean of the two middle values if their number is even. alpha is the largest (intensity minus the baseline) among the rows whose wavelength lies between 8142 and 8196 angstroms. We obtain 0.28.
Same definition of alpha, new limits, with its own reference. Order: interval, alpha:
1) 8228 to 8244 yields 0.18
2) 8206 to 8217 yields 0.12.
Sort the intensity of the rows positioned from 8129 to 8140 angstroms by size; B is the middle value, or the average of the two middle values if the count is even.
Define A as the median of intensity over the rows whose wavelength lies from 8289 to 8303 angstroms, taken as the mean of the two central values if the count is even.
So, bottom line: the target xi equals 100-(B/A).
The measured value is 98.9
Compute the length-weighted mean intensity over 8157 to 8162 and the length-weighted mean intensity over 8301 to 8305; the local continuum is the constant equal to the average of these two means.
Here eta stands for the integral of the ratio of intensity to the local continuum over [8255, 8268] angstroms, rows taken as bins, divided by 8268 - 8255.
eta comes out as 0.91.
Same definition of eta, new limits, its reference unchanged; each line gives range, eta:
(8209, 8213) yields 0.86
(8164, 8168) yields 0.99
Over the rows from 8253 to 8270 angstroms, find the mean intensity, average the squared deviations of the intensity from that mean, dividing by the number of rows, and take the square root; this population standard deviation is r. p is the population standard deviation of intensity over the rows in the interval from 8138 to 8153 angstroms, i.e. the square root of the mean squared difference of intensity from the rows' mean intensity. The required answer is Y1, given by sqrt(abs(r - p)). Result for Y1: 0.052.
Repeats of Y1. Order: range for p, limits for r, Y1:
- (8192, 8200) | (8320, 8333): 0.224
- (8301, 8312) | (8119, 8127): 0.121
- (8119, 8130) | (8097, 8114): 0.184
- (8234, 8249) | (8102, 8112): 0.114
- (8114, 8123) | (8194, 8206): 0.150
